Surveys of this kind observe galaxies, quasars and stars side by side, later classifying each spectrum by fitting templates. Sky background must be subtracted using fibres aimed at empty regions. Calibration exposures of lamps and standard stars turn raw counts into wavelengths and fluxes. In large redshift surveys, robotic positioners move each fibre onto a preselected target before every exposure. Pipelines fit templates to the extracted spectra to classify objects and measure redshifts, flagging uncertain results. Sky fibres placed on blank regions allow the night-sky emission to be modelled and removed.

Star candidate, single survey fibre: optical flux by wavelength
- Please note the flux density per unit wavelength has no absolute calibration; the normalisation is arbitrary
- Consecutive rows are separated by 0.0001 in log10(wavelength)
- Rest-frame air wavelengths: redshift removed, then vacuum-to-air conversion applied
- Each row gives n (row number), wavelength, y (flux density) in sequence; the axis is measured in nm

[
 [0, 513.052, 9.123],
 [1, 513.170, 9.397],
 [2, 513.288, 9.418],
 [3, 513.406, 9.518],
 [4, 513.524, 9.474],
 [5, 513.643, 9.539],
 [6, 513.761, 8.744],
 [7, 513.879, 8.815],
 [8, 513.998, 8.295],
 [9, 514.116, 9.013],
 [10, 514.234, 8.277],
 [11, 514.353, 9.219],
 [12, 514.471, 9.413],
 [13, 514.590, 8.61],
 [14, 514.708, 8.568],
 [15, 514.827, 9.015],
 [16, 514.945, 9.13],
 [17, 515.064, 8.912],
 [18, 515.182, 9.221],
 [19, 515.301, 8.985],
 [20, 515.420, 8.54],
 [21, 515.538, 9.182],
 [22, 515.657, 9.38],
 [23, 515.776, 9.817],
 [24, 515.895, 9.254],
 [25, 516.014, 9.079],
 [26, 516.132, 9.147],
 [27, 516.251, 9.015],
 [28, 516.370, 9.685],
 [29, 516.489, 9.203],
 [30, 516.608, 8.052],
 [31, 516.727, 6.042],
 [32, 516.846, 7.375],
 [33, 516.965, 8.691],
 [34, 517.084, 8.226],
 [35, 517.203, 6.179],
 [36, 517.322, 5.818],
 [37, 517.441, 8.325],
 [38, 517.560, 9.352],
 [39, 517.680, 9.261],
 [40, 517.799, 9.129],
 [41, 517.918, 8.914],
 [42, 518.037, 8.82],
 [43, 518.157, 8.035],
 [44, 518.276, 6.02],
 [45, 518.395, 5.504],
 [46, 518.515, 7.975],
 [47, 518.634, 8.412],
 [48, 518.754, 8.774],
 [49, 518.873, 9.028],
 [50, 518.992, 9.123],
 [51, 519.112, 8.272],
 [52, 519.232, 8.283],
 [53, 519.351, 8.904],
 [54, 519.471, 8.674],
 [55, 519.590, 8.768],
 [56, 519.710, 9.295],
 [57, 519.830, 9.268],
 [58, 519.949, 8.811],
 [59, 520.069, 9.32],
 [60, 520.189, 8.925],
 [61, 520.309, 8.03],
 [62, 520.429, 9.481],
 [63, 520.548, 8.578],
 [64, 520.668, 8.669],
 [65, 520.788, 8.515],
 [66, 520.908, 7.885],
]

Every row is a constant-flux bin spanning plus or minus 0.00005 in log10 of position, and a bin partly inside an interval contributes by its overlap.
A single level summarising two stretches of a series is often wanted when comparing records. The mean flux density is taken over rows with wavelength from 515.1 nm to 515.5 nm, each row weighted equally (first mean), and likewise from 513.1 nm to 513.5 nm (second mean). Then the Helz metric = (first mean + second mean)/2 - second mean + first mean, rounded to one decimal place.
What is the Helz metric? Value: 8.7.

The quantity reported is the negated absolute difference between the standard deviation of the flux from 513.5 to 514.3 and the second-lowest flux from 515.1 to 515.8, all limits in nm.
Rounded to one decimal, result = -8.5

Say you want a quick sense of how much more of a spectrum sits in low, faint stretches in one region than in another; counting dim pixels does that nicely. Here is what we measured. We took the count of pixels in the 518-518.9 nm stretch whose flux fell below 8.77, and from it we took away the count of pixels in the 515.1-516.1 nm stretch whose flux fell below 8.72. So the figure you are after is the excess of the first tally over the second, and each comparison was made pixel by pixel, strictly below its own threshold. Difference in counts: 4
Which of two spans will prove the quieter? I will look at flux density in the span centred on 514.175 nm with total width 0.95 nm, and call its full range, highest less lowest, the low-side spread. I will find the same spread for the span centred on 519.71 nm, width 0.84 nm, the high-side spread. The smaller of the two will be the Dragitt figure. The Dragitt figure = 0.65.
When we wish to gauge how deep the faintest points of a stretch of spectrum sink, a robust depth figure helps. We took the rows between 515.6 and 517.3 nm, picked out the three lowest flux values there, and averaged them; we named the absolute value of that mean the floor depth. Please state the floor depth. 6.5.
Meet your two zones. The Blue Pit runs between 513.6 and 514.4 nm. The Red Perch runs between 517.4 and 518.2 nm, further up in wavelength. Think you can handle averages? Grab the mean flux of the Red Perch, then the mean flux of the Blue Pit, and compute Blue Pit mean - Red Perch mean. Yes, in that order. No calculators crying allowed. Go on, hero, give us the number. 0.0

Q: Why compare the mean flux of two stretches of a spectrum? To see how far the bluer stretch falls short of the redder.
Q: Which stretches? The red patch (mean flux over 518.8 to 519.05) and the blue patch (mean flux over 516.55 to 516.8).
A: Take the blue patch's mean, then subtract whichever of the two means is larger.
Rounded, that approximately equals -2.0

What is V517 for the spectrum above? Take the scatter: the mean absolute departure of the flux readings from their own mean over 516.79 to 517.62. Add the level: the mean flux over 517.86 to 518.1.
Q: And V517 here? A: 9.9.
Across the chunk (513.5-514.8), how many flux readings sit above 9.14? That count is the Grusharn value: 4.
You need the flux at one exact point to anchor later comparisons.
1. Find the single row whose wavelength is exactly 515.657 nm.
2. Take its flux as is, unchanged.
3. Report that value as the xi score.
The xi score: 9.38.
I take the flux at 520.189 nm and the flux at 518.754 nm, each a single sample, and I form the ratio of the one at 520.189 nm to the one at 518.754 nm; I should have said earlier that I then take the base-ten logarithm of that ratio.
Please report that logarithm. 0.007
